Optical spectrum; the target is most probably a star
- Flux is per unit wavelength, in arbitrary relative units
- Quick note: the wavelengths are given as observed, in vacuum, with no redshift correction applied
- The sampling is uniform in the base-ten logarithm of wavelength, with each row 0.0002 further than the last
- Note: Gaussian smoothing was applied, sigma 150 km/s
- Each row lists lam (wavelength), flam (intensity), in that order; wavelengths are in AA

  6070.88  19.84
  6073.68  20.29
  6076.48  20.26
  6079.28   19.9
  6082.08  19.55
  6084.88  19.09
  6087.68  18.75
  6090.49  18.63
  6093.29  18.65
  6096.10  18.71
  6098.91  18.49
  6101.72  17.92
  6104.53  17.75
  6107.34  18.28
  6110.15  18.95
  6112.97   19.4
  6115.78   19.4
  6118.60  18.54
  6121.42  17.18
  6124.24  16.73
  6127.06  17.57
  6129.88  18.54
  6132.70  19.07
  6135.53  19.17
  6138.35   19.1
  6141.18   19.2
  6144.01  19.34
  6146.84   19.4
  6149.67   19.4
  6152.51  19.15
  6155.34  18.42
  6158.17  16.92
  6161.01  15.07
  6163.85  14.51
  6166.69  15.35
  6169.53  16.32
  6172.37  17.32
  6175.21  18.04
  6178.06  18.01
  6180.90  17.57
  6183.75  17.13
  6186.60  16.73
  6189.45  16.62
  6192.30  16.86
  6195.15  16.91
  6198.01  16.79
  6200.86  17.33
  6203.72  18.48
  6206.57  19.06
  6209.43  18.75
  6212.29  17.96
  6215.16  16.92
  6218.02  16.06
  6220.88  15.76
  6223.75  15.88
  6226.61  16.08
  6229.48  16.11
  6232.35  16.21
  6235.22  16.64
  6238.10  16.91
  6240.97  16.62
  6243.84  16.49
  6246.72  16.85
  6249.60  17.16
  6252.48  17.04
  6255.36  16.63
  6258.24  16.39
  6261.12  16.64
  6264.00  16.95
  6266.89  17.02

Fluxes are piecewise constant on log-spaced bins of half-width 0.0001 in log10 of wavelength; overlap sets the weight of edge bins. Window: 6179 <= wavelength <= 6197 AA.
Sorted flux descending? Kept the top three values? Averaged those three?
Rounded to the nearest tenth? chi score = 17.2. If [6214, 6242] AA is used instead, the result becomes 16.8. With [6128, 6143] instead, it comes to 19.2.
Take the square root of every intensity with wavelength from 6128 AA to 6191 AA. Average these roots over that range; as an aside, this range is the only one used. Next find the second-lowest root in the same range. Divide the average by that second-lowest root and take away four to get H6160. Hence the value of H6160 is -2.916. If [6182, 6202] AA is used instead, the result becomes -2.995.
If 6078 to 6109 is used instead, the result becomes -2.979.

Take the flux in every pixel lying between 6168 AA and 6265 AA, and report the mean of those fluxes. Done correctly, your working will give 17.0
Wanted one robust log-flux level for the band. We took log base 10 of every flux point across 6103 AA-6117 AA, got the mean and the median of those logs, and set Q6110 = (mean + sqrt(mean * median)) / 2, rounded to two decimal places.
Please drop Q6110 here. 1.27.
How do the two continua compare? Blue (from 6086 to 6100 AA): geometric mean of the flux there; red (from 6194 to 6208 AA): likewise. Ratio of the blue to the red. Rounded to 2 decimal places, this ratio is 1.05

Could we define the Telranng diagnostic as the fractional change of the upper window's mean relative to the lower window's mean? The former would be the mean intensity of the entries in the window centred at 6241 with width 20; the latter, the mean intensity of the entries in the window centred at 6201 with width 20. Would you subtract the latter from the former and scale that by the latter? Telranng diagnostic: -0.06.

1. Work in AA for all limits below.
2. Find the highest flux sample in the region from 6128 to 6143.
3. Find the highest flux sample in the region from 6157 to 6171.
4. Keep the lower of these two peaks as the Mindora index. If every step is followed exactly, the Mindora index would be 16.9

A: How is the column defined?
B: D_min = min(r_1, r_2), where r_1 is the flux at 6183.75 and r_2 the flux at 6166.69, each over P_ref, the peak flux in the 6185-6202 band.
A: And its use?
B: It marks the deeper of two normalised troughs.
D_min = 0.89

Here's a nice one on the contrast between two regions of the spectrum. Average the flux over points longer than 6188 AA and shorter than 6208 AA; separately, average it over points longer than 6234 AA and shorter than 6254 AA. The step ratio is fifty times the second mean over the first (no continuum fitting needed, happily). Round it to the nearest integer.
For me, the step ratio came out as 48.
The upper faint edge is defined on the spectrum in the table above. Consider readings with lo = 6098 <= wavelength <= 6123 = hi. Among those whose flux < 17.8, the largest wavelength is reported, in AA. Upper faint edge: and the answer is 6121.42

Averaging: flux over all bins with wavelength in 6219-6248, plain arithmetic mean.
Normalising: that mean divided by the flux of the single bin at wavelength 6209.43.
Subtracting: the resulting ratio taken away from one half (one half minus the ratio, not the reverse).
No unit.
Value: -0.372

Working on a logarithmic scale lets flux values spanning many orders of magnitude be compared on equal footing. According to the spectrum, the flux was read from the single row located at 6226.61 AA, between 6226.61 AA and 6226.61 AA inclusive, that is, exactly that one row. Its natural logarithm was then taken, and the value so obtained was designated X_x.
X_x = 2.78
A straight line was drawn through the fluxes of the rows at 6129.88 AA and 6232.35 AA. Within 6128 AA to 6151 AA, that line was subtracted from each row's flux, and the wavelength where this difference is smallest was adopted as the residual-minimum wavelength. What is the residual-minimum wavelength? 6129.88 AA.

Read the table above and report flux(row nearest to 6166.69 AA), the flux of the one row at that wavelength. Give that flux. 15.35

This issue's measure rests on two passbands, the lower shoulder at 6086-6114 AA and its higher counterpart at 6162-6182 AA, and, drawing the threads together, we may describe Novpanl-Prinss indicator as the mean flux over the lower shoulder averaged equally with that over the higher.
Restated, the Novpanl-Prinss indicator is 17.6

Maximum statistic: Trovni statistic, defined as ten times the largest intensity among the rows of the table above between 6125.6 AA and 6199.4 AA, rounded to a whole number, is 194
